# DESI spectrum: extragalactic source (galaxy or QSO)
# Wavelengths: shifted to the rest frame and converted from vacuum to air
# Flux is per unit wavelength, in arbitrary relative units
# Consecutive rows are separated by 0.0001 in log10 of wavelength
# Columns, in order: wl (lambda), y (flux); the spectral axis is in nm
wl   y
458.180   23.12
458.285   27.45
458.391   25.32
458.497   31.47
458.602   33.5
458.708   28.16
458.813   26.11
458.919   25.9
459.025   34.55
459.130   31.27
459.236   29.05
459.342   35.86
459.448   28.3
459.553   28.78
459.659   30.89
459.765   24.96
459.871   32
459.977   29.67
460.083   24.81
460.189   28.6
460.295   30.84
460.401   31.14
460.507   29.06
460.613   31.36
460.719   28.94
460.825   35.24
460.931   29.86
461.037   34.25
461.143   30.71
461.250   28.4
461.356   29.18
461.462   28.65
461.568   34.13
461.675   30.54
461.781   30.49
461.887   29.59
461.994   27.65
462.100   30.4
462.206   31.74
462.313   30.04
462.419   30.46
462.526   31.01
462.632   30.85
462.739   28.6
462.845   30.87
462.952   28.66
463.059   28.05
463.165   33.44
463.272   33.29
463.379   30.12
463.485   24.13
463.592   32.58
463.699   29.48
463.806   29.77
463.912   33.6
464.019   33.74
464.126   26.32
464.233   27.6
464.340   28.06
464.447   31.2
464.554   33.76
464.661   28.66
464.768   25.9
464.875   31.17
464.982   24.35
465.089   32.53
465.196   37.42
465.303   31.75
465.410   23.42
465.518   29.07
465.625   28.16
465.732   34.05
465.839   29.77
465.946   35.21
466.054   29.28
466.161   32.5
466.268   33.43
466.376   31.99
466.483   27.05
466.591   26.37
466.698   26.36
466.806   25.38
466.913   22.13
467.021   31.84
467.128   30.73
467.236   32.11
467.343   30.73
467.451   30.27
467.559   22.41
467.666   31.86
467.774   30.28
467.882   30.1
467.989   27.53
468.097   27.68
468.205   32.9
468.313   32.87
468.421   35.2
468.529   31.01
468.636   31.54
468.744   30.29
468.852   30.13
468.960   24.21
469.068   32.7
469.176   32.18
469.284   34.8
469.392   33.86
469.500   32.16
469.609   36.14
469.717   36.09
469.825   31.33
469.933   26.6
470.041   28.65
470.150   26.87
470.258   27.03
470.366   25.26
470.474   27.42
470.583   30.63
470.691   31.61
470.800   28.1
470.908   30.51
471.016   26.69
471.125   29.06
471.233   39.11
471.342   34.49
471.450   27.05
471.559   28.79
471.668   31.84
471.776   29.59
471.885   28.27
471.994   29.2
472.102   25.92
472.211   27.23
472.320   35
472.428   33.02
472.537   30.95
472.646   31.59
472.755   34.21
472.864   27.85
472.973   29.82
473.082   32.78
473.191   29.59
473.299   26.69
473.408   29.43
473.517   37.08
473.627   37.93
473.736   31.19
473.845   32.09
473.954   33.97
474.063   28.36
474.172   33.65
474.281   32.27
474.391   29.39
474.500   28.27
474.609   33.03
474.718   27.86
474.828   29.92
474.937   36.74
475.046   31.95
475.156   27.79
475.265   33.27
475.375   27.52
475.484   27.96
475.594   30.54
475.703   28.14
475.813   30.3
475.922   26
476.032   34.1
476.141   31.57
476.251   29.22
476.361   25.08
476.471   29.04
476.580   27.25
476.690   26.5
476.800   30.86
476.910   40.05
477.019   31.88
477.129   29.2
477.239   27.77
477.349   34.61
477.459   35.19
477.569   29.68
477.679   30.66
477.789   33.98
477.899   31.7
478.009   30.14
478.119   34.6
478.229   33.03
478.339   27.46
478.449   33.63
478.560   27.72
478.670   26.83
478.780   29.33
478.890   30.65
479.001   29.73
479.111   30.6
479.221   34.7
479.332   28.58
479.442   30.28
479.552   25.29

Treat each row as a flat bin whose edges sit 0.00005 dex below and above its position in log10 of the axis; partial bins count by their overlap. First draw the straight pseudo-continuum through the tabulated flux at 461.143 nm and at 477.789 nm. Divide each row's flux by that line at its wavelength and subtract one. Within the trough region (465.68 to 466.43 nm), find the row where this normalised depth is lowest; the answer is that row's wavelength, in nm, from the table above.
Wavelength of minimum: 466.054 nm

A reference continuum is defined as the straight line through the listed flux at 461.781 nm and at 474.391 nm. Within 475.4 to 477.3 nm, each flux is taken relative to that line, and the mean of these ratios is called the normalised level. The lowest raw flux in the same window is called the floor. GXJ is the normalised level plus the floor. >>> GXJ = 26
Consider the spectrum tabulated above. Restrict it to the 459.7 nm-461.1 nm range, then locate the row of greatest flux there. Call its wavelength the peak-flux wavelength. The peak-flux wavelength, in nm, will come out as 460.825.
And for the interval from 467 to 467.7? 467.236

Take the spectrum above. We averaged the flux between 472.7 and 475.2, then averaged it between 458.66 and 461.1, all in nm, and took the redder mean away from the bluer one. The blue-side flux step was -1.4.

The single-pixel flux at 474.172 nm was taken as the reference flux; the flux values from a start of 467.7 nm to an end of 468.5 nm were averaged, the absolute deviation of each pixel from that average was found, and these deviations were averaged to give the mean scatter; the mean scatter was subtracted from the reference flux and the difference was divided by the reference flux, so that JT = 0.931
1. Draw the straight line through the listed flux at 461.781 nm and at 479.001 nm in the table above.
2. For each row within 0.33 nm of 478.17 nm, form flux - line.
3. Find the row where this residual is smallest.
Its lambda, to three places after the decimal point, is 478.339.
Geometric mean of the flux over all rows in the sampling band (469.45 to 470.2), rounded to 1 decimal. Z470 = 30.9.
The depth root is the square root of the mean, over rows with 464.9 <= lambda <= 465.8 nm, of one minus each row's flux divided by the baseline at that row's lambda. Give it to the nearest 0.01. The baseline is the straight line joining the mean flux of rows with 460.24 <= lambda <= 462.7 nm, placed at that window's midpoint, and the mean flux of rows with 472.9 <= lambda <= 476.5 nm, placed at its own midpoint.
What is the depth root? 0.13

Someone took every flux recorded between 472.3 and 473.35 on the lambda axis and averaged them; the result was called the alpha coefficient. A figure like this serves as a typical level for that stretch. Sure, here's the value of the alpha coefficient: 31.1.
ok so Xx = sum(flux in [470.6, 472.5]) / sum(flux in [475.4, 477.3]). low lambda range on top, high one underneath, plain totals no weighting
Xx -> 1.020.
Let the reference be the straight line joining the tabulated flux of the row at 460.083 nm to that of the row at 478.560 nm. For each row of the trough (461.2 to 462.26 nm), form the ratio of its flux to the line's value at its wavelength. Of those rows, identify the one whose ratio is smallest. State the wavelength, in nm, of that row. 461.994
